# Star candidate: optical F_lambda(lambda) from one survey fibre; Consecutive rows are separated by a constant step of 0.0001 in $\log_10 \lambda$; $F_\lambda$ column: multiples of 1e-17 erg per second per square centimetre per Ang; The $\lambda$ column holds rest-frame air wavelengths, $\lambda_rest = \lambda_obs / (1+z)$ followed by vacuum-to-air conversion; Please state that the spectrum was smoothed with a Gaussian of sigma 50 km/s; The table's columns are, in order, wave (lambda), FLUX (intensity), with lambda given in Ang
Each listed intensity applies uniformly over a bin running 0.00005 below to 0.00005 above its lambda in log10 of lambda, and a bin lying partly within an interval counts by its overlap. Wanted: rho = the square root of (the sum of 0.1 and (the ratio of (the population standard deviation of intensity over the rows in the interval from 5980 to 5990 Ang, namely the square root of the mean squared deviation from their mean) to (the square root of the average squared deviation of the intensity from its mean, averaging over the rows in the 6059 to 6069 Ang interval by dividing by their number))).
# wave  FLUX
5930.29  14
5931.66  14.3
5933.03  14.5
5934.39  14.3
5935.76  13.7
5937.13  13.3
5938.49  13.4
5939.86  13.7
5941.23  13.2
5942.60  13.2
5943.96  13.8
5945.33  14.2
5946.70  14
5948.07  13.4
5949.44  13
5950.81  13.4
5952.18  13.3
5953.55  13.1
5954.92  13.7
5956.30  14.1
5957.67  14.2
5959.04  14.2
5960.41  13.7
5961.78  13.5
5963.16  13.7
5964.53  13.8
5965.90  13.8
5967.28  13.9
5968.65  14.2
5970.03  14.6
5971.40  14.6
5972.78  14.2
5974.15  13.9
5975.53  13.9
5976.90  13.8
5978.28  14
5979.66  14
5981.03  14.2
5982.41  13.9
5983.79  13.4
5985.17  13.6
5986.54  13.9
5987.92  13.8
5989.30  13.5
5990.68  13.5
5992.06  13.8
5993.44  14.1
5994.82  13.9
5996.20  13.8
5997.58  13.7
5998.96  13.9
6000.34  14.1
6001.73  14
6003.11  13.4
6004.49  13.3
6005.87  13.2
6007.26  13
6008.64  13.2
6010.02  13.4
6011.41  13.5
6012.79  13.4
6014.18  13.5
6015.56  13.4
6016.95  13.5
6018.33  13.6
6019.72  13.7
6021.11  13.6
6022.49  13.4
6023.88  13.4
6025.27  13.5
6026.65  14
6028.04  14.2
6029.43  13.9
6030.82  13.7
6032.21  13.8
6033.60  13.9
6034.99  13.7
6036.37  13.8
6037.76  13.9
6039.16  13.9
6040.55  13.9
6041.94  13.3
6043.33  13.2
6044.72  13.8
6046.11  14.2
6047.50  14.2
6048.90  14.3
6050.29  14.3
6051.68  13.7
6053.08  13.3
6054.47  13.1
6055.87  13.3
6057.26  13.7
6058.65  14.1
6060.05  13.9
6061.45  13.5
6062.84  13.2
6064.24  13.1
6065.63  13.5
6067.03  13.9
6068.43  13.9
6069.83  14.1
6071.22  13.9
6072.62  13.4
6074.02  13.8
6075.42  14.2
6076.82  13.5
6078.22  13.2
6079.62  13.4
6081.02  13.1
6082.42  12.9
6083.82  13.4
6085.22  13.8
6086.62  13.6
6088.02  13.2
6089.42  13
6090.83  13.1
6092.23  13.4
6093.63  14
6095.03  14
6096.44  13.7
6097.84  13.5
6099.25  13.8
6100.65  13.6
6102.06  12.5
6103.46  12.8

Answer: 0.95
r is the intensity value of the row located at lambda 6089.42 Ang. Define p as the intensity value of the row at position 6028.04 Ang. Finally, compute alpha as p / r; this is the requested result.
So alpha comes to 1.09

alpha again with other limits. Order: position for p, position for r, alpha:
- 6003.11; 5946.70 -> 0.96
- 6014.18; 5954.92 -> 0.99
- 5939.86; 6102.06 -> 1.10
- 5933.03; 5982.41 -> 1.04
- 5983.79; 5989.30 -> 0.99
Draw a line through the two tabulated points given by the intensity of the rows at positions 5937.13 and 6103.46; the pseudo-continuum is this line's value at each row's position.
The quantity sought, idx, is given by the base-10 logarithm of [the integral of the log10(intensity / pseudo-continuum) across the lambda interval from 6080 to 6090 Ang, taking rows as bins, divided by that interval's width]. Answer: -1.84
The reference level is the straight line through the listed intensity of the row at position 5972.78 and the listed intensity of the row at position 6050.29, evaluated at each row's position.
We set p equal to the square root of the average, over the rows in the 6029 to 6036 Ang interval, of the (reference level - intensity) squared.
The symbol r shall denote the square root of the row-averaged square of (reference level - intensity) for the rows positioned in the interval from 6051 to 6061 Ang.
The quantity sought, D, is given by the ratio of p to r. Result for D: 0.6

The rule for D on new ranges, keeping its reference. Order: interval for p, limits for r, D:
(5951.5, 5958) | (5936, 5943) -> 0.8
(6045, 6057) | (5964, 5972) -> 2.0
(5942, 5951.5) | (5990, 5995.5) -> 1.6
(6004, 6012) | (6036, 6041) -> 2.4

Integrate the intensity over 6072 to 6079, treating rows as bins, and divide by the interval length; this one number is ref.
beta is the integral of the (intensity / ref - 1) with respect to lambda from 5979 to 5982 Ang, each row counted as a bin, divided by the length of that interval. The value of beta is 0.035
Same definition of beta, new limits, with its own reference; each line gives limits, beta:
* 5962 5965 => 0.007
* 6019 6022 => 0.002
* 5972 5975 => 0.033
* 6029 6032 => 0.013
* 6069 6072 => 0.027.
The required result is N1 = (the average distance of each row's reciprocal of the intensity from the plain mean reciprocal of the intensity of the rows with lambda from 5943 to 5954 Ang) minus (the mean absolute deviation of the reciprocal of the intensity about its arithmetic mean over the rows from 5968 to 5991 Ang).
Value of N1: 0.0006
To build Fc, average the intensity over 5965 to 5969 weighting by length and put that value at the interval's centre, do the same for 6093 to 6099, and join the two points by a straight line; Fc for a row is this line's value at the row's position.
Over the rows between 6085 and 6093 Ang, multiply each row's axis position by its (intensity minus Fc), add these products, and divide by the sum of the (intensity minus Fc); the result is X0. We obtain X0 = 6089.7 Ang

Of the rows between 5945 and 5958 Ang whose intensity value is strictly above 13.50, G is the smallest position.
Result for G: 5945.33 Ang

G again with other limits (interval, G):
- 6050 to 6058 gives 6050.29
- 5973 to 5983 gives 5974.15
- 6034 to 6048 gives 6034.99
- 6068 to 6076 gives 6068.43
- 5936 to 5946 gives 5939.86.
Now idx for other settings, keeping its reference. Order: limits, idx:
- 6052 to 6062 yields -1.69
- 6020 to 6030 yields -1.66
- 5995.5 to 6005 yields -1.69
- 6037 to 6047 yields -1.61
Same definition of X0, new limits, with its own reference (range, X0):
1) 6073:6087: 6081.7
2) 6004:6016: 6009.3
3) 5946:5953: 5950.1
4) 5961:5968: 5963.3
